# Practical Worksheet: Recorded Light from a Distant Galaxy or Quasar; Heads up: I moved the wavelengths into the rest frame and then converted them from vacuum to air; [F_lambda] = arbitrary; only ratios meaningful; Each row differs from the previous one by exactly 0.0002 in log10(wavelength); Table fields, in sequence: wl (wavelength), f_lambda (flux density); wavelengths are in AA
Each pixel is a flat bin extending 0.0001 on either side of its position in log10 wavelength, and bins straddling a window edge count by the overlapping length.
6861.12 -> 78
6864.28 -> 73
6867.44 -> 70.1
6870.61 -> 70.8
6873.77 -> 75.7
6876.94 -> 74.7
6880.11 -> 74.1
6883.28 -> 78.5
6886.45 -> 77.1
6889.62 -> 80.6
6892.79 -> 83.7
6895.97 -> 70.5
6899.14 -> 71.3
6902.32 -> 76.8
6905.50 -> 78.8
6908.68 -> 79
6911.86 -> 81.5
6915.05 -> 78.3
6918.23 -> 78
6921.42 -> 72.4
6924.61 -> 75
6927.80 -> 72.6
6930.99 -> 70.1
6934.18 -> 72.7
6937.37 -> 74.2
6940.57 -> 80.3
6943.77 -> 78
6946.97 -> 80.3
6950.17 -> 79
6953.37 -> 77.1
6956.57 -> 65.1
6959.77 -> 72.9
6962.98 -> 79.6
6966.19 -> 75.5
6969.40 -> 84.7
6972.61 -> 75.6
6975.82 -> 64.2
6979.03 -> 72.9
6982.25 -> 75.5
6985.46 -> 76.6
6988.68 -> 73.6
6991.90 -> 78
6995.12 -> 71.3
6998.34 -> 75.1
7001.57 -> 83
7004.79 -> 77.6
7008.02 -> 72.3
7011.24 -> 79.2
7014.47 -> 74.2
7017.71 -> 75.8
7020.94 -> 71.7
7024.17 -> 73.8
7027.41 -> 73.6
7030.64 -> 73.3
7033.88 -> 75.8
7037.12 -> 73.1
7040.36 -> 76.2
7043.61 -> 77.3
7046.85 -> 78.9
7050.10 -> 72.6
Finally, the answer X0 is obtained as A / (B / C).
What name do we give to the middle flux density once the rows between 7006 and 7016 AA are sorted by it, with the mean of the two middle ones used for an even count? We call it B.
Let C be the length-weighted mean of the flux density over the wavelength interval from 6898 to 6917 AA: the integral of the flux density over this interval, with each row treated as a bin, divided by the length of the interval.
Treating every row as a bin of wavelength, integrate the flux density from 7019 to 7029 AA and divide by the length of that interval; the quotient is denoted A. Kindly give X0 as 76.7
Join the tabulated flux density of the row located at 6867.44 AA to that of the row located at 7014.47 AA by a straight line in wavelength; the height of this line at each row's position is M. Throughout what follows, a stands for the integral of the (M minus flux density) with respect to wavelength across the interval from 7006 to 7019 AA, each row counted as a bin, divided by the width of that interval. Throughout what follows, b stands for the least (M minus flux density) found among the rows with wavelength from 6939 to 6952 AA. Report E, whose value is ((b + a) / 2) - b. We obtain 3.4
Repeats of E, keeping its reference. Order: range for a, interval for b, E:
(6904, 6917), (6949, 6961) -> -0.7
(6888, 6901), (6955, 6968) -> 0.6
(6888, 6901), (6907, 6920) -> 2.2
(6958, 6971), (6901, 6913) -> 2.5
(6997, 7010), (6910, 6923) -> 3.5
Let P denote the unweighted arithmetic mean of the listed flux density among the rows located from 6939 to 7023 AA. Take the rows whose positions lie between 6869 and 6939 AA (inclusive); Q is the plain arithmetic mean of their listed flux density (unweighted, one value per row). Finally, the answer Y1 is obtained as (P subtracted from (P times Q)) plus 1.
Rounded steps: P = 75.7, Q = 75.7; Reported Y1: 5662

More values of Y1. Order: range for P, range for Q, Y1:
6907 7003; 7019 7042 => 5524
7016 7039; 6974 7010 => 5435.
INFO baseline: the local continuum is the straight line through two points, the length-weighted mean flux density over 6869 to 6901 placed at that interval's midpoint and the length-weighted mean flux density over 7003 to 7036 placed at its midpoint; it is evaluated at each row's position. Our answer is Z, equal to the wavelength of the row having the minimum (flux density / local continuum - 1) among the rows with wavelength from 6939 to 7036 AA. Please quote 6975.82 AA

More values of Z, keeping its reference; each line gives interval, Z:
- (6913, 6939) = 6930.99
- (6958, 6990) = 6975.82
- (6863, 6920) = 6867.44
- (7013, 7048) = 7020.94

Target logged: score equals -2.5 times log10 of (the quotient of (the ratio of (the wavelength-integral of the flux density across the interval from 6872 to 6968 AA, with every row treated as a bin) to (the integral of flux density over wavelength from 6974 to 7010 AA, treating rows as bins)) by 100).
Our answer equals 3.9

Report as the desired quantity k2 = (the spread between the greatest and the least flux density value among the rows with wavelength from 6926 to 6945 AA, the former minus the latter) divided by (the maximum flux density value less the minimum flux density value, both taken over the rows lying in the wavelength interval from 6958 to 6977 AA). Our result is 0.5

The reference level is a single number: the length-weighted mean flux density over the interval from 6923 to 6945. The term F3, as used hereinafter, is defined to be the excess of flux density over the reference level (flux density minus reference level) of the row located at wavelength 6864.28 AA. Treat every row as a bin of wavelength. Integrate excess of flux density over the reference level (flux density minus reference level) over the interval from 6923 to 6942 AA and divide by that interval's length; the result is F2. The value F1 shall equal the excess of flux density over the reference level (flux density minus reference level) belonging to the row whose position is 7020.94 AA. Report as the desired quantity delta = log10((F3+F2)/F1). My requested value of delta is -0.13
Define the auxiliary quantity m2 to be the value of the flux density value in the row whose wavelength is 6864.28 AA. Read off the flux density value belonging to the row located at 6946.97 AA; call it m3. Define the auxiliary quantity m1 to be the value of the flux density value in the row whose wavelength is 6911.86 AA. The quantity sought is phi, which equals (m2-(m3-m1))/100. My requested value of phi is 0.74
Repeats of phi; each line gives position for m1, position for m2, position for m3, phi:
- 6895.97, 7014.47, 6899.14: 0.73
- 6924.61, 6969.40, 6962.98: 0.80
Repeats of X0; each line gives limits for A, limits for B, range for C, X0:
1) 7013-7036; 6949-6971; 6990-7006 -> 73.8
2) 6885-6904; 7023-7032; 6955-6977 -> 77.3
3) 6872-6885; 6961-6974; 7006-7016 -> 73.5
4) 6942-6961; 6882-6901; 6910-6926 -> 74.8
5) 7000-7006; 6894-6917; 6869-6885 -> 76.9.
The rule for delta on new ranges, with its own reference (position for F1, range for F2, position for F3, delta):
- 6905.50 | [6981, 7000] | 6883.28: 0.01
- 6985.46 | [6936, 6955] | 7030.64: 0.05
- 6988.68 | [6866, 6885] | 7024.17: 0.14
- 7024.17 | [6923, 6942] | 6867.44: 0.78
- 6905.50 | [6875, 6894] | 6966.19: 0.00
